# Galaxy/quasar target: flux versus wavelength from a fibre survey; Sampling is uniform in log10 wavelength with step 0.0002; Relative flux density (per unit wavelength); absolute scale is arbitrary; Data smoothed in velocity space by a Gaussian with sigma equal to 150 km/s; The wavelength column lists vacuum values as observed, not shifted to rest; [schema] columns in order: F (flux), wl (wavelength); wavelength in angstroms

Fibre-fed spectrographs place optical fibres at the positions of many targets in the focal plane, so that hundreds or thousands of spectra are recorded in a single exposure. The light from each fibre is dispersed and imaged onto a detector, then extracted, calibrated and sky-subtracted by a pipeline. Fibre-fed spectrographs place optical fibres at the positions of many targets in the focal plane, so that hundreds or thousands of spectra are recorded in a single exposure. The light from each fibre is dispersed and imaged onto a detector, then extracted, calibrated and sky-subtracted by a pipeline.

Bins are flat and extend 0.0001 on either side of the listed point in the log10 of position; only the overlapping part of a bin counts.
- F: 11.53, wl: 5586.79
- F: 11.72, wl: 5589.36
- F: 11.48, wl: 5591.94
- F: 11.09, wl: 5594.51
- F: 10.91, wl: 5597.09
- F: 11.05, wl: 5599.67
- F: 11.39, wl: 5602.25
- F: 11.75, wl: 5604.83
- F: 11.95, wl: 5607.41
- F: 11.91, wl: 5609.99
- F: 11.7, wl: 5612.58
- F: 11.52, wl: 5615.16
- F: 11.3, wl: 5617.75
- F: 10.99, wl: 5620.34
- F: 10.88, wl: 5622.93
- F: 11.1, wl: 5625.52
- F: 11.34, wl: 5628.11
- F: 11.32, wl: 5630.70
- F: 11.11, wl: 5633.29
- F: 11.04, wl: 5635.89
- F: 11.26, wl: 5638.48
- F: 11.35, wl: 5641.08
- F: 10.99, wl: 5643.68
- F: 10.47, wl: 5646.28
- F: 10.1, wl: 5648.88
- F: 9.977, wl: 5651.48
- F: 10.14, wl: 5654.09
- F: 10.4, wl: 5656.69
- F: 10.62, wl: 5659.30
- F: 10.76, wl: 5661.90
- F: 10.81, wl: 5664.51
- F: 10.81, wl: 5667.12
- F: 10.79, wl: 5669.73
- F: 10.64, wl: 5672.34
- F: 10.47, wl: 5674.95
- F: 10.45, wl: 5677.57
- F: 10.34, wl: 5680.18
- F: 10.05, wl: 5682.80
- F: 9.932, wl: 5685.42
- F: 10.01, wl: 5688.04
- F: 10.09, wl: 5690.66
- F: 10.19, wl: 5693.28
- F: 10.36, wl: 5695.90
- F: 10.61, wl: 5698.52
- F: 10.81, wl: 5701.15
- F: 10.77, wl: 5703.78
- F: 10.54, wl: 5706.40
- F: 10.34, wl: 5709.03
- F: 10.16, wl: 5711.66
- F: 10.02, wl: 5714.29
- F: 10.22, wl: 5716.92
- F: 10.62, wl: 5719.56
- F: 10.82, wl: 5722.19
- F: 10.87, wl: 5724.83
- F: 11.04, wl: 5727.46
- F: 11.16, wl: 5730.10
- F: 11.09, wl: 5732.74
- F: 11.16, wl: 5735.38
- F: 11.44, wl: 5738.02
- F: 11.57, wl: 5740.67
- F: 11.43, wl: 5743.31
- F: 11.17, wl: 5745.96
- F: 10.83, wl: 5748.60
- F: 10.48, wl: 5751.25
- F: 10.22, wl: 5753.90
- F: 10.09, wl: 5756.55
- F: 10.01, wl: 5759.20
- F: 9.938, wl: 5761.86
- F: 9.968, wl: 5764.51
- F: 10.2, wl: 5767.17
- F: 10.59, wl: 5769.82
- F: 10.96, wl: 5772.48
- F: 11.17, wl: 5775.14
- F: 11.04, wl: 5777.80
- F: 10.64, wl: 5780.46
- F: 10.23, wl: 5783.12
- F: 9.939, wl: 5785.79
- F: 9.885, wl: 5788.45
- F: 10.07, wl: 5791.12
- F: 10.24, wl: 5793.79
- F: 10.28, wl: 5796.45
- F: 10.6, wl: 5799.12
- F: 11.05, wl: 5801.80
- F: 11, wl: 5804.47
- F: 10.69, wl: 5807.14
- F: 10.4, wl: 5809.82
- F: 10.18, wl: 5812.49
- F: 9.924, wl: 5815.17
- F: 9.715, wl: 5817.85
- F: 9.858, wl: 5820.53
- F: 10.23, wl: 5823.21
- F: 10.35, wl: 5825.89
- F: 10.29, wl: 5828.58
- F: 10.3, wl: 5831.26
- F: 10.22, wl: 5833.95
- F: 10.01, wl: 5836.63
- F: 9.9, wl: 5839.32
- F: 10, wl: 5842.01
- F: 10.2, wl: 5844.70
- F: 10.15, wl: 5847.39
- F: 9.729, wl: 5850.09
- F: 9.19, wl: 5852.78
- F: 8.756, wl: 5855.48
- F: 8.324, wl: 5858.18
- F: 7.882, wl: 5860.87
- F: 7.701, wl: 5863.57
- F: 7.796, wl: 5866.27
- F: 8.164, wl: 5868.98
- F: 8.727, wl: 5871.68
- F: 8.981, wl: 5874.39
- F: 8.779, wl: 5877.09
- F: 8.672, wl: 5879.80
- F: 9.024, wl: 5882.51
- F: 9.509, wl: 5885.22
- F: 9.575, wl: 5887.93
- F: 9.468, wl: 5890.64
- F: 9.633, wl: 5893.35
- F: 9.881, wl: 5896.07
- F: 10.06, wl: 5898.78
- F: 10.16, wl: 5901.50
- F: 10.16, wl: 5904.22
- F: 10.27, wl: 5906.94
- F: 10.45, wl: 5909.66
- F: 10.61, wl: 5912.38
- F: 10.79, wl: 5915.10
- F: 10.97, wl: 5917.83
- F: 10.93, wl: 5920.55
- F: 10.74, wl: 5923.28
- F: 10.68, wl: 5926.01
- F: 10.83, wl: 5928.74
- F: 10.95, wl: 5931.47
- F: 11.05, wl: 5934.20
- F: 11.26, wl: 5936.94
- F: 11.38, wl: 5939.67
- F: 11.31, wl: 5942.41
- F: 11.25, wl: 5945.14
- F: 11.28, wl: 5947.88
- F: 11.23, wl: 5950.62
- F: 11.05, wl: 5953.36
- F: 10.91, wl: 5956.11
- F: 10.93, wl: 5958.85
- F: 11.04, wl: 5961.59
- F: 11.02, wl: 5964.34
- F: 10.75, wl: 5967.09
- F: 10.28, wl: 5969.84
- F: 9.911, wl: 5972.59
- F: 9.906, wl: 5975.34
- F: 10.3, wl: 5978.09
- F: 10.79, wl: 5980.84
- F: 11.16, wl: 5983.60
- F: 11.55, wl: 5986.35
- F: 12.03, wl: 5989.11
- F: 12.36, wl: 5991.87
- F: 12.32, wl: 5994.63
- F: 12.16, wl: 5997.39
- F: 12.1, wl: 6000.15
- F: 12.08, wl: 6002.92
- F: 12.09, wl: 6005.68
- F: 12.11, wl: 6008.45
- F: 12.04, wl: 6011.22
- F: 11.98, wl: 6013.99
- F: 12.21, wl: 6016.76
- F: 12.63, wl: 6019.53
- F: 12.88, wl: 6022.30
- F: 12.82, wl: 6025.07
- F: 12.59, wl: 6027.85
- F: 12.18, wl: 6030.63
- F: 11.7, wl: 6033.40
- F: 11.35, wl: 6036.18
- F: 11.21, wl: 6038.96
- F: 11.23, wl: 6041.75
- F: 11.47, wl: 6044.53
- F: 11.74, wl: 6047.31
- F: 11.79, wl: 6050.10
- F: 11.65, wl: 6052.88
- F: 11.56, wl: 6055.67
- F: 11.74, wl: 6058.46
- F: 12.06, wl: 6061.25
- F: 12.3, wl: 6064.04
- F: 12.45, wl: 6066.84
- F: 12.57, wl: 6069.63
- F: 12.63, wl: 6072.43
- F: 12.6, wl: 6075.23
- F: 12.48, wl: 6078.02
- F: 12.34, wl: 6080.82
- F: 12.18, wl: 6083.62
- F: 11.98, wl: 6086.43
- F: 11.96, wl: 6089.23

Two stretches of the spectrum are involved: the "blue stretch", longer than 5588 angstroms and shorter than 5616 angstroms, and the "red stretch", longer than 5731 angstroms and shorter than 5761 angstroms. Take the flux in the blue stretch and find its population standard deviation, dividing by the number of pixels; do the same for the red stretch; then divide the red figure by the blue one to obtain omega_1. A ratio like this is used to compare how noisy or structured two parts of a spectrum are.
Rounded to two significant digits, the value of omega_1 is 1.6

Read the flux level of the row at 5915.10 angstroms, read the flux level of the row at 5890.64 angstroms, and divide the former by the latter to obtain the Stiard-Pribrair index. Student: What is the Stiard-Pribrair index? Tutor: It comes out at 1.14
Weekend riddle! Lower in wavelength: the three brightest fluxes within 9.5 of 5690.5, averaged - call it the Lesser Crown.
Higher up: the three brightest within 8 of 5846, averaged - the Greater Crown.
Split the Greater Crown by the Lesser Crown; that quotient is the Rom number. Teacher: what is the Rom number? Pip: 0.97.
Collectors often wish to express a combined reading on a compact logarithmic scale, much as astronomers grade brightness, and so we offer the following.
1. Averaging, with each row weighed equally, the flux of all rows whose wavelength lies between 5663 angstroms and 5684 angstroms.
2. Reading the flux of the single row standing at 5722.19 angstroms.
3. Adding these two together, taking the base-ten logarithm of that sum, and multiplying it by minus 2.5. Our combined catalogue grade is -3.32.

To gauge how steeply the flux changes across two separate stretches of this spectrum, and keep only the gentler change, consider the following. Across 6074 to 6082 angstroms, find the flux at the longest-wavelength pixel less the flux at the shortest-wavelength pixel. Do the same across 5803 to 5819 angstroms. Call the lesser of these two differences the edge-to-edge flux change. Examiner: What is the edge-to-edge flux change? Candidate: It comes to -1.3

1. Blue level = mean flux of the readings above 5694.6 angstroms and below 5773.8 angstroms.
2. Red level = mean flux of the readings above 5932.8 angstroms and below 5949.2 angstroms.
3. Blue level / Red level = 0.95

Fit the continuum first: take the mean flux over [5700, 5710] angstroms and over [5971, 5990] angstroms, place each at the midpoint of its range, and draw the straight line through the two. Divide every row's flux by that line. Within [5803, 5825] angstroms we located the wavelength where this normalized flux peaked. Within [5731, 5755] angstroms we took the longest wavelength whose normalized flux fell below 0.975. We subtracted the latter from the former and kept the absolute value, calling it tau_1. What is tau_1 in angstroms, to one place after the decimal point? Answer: 50.6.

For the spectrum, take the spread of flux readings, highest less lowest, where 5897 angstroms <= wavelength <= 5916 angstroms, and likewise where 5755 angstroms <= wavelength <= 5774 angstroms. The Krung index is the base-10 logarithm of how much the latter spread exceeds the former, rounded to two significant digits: -0.53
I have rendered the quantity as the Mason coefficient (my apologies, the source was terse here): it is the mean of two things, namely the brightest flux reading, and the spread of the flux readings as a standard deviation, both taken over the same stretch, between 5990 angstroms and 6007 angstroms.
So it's 6.24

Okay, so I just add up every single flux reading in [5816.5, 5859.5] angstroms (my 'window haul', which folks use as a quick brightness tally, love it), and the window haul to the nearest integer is 157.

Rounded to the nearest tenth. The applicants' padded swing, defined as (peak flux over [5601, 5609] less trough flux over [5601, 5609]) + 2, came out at 2.6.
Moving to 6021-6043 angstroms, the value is 3.7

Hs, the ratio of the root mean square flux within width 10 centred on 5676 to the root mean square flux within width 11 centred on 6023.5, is 0.82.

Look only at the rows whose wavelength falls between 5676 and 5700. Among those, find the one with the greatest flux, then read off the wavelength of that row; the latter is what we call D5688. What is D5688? 5698.52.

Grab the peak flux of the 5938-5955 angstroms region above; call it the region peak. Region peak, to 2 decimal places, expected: 11.38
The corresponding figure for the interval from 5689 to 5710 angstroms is 10.81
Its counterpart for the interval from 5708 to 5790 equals 11.57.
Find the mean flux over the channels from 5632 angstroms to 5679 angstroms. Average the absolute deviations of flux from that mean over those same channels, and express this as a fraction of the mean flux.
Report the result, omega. 0.029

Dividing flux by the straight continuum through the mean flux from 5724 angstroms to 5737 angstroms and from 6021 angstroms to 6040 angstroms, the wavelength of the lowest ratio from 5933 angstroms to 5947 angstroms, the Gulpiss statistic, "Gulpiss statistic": 5934.20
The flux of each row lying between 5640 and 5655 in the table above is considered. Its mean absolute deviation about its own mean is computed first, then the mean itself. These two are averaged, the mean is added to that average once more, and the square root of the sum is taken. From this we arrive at 4.00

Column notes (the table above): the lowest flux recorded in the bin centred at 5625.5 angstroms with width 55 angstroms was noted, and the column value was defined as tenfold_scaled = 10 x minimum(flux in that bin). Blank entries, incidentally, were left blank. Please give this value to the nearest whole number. 100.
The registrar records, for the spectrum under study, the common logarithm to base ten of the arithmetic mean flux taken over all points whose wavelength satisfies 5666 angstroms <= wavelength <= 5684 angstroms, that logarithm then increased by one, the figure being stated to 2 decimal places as 2.02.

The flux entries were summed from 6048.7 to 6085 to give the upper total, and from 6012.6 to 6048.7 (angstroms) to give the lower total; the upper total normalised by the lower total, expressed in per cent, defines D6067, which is 102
